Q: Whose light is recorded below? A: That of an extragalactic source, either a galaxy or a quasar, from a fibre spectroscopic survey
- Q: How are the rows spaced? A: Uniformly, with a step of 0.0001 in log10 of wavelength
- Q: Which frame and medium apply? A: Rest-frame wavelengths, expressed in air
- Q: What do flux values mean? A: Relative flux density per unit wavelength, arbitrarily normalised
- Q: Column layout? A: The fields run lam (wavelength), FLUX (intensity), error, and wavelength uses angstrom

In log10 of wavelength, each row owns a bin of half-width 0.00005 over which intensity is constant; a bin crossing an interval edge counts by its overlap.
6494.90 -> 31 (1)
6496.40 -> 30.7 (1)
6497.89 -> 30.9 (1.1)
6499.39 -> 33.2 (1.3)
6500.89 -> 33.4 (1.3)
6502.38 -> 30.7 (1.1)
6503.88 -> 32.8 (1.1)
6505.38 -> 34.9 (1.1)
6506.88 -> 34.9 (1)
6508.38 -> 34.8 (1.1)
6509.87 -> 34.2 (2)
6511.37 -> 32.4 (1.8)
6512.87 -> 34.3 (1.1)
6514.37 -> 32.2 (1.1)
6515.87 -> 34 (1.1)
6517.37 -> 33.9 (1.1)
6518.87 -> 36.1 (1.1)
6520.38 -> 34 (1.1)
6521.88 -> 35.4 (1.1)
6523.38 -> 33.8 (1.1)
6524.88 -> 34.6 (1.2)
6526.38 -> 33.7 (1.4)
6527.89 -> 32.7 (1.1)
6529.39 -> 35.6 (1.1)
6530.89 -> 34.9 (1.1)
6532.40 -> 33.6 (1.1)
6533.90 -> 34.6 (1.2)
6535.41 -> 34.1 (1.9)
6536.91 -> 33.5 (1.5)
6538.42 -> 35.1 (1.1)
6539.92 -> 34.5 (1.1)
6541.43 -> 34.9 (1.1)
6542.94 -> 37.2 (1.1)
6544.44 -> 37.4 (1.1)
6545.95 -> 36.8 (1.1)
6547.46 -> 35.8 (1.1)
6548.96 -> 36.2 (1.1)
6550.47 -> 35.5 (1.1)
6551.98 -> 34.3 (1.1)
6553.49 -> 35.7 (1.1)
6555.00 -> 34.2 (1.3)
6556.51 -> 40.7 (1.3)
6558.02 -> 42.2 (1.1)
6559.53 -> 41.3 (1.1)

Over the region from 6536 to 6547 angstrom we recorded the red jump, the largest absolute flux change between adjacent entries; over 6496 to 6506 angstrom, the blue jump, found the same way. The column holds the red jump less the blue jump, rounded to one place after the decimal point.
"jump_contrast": -0.4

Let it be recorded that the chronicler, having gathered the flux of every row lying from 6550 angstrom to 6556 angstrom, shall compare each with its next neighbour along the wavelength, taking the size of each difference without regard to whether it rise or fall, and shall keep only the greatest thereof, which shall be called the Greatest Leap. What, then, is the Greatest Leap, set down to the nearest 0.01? 1.50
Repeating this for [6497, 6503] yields 2.70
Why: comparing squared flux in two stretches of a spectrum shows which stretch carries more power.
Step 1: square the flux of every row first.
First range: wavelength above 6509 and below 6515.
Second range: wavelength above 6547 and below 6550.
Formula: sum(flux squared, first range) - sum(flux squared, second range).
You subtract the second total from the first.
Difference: 1841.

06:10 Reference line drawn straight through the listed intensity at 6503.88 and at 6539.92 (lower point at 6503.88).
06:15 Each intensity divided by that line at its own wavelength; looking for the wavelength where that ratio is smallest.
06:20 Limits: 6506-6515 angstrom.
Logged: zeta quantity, 6514.37 angstrom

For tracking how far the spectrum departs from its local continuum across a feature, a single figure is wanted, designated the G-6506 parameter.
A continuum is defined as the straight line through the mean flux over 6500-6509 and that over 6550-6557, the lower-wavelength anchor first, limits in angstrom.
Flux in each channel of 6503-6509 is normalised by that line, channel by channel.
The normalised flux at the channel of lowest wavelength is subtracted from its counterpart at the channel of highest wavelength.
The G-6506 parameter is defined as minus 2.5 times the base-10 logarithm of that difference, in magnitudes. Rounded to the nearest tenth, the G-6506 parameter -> 3.2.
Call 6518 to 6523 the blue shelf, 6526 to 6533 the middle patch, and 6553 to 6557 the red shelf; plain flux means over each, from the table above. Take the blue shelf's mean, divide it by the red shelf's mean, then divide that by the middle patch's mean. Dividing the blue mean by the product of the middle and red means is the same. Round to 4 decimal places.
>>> 0.0280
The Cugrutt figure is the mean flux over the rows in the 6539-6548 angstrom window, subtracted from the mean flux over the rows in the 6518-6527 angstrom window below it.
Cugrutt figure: -1.5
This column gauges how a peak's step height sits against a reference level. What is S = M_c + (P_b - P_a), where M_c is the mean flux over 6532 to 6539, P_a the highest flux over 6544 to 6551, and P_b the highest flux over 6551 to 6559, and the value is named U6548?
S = 39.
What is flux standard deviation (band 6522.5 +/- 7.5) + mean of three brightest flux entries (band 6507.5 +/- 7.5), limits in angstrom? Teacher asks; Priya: 35.9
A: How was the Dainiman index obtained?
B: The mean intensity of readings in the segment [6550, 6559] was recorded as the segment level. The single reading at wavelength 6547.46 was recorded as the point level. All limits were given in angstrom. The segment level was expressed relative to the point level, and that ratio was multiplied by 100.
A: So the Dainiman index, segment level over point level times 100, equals 104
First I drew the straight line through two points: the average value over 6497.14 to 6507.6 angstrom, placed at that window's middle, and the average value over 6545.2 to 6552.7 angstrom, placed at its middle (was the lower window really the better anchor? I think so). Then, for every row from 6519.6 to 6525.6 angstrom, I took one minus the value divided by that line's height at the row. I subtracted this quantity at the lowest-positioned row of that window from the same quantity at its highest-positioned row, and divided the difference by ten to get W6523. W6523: -0.0010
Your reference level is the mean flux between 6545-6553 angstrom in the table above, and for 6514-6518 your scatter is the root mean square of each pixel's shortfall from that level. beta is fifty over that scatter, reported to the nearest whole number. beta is 20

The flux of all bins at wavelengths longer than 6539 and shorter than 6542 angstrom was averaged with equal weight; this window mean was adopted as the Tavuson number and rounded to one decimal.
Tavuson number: 34.7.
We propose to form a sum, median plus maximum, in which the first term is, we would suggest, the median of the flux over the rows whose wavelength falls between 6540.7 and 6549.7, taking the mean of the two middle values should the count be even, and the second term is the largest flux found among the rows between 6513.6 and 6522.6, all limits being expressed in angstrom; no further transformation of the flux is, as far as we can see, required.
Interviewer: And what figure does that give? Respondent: 72.6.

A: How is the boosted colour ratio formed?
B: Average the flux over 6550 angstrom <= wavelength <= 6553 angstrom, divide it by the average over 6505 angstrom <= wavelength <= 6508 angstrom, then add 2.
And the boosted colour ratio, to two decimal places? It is 3.00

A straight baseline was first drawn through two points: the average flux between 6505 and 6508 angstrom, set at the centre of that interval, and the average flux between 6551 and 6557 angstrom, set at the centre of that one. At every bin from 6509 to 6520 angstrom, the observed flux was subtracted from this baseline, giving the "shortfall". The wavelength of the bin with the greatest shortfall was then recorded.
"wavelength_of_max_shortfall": 6514.37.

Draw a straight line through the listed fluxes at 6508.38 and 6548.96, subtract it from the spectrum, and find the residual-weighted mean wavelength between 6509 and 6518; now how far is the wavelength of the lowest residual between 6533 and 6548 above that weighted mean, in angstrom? 23.2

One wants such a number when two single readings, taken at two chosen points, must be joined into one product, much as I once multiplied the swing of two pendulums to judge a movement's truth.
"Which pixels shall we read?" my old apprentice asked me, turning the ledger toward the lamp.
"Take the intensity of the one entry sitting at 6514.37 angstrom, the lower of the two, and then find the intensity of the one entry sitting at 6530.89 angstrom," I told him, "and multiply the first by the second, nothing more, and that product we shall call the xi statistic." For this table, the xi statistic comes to 1124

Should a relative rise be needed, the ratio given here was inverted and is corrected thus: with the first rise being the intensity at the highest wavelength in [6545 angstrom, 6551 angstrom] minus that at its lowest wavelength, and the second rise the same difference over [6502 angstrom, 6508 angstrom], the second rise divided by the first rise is -3.2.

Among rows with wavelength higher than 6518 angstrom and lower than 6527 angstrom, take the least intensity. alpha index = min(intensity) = 33.7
